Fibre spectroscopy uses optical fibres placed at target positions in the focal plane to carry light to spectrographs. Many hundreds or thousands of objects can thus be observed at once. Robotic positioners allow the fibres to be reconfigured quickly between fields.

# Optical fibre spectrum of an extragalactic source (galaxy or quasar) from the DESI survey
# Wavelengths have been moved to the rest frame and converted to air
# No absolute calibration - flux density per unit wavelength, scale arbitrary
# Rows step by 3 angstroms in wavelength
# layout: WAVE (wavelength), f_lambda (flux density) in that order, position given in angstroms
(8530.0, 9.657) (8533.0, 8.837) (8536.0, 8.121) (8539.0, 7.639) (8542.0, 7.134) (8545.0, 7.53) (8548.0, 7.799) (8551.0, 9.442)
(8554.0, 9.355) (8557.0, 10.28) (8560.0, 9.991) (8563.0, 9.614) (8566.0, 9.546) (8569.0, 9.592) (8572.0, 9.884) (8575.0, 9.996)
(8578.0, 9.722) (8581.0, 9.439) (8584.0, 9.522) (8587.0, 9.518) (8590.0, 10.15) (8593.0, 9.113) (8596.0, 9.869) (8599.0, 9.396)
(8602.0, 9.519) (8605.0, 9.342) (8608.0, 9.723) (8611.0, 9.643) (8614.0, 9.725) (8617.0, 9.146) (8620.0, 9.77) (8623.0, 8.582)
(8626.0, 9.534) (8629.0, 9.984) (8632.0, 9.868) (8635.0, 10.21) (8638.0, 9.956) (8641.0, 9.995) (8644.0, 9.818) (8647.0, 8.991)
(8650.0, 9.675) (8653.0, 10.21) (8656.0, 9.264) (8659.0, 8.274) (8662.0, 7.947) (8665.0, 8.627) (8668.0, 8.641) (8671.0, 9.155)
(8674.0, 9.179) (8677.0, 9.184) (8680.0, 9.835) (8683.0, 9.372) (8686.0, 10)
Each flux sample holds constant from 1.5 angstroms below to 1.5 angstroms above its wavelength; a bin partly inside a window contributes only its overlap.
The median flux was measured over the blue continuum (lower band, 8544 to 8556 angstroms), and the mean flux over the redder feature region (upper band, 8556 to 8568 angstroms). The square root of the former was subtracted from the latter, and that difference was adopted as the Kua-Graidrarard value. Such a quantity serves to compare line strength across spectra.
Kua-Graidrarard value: 6.9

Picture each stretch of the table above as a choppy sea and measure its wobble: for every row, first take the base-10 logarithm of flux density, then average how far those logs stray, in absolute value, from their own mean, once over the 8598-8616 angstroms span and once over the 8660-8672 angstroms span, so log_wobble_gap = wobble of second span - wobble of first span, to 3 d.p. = 0.010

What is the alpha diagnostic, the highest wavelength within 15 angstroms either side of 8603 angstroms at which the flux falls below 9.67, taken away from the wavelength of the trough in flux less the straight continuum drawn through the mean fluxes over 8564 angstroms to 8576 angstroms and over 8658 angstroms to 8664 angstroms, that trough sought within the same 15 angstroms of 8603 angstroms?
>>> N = -24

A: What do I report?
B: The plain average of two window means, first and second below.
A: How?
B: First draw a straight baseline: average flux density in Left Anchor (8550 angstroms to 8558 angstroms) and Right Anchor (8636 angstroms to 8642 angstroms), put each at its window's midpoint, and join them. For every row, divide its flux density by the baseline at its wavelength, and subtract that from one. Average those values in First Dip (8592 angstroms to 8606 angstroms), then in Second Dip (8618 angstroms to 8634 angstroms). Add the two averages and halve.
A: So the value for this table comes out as 0.039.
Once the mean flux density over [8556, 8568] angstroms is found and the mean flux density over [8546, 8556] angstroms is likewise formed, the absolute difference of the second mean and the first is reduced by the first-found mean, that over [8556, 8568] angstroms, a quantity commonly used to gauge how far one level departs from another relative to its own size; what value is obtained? -8.87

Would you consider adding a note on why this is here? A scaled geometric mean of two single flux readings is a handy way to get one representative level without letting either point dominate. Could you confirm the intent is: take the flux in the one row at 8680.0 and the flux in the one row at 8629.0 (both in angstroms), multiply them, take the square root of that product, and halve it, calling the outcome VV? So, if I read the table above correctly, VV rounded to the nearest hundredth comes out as 4.95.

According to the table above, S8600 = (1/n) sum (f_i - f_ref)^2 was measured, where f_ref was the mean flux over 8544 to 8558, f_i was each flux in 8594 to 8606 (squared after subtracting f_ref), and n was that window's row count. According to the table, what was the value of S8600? 0.46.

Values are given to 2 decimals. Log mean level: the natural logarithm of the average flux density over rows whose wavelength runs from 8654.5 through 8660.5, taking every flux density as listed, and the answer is 2.17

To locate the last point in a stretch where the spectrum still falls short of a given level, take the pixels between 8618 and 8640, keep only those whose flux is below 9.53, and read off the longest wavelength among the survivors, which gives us 8623.0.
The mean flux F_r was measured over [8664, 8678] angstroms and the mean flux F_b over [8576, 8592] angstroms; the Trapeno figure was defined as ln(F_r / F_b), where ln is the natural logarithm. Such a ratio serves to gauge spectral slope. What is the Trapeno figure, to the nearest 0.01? -0.08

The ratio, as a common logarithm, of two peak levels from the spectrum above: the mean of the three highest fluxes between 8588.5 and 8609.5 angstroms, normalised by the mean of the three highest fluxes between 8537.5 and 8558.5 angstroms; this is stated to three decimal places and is 0.010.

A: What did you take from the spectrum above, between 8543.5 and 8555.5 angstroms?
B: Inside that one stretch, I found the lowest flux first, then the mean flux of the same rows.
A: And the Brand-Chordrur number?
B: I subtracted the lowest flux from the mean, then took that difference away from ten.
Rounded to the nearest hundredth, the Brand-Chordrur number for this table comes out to 9.00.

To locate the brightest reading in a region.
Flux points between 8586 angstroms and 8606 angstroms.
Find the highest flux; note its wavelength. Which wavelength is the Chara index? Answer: 8590.0 angstroms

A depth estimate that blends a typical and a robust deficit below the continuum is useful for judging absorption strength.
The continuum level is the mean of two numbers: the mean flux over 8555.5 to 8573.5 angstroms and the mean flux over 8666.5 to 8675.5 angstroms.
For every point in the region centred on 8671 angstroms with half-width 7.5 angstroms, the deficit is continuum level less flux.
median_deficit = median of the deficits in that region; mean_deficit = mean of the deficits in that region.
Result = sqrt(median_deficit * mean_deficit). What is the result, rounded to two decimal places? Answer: 0.33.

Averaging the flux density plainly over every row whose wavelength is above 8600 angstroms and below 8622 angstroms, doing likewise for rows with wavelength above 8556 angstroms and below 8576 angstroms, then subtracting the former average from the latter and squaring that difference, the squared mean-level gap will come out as 0.1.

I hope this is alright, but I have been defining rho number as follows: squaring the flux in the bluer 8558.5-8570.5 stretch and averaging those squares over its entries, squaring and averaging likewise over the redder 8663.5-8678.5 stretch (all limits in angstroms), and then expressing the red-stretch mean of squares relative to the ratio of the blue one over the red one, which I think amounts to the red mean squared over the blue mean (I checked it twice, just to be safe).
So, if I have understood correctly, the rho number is 69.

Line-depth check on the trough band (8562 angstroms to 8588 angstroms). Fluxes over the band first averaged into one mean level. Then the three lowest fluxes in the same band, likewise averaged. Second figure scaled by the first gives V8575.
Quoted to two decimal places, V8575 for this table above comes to 0.98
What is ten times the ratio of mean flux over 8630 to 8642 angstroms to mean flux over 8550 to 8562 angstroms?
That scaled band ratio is 10.2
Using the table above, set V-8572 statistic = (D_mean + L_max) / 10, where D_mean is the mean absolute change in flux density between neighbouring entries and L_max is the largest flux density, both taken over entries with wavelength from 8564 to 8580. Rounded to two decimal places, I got 1.02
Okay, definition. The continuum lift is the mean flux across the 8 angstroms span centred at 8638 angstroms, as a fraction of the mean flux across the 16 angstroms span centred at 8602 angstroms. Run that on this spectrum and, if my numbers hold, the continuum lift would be 1.05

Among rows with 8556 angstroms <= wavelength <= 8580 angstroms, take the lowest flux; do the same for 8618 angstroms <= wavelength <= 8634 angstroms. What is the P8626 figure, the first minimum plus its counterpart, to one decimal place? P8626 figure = 18.1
